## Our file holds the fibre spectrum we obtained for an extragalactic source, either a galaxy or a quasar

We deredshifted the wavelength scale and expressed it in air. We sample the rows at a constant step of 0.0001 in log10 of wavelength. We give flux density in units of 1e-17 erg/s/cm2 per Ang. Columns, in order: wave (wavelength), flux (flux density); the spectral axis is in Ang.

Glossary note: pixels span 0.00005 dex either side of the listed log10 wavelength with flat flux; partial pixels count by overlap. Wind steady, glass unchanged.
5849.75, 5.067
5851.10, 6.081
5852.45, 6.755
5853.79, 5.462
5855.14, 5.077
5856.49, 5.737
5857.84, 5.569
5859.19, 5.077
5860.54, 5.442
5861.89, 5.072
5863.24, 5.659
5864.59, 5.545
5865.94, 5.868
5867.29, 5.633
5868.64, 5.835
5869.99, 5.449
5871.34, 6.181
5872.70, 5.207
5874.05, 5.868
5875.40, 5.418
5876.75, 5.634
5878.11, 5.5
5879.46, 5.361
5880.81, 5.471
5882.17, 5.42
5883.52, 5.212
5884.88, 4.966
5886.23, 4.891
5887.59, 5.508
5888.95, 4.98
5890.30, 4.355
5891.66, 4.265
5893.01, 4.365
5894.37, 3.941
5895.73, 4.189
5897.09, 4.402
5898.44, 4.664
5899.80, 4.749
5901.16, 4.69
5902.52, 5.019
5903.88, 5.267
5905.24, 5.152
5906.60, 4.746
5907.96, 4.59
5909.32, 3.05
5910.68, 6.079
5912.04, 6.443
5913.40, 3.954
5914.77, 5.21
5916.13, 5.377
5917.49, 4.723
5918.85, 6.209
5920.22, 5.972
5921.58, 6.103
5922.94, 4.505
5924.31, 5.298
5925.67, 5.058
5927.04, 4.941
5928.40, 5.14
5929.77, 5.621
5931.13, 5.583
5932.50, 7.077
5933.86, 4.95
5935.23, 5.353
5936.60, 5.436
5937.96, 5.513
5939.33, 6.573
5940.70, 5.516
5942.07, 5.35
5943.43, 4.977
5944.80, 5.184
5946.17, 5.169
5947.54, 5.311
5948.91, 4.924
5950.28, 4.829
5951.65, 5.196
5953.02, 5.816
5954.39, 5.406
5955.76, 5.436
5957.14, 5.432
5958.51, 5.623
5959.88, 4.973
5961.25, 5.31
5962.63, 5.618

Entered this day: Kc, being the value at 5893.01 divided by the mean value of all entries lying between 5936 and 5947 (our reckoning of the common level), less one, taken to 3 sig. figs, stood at -0.201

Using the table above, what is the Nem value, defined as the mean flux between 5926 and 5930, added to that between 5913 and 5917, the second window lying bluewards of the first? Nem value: 10.1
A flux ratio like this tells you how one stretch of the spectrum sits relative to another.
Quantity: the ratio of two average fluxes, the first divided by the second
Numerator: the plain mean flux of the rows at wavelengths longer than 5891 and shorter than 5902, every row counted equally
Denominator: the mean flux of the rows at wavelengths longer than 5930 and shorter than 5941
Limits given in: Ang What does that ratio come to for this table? 0.77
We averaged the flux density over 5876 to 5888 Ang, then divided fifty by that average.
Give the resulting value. 9.4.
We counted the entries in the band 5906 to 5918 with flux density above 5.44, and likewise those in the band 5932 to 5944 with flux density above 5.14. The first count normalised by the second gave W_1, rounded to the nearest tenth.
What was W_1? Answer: 0.3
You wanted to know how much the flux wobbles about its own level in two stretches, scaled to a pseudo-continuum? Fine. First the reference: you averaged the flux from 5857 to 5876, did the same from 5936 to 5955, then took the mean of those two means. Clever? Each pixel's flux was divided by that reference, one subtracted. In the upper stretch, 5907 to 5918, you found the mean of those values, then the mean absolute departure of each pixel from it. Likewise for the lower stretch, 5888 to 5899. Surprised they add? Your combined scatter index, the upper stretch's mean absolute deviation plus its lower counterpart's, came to 0.19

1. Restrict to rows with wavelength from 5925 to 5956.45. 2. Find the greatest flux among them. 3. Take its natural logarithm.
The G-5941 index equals 1.96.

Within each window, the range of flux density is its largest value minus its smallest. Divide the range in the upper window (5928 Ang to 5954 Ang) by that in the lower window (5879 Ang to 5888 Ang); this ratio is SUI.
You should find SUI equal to 3.6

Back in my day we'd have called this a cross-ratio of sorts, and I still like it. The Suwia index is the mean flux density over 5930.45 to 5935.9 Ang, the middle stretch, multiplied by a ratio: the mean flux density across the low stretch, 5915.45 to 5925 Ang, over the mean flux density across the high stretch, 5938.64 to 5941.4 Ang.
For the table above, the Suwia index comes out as 5.2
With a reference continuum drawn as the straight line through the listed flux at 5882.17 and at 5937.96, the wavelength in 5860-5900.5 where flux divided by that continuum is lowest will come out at 5894.37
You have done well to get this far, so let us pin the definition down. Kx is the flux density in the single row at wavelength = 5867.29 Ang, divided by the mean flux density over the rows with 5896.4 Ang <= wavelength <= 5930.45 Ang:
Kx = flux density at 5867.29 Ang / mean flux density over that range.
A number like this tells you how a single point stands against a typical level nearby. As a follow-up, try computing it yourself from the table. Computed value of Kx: 1.11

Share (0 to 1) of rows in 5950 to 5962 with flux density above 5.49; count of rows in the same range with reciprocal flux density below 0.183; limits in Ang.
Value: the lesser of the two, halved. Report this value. 0.11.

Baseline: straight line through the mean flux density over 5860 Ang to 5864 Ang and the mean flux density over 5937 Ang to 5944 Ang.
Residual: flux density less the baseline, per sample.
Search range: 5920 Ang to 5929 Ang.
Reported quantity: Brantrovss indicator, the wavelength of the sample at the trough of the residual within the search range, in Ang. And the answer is 5922.94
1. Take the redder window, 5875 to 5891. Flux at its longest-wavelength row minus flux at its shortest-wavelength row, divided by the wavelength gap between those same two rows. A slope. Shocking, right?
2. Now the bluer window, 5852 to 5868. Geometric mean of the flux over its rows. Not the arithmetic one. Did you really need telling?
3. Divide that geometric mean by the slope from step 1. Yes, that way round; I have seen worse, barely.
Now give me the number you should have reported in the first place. -78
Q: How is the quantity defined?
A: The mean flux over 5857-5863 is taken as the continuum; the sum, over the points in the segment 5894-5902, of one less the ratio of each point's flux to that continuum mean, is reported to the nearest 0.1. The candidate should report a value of 1.0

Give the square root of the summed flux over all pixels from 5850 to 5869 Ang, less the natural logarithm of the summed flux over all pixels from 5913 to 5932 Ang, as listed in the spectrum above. 4.58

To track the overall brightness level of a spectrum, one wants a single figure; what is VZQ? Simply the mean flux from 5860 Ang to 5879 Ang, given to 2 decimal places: 5.59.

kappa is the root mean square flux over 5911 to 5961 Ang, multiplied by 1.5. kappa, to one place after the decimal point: 8.1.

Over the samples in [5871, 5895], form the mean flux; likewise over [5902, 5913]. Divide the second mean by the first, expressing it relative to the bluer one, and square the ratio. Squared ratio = 0.96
